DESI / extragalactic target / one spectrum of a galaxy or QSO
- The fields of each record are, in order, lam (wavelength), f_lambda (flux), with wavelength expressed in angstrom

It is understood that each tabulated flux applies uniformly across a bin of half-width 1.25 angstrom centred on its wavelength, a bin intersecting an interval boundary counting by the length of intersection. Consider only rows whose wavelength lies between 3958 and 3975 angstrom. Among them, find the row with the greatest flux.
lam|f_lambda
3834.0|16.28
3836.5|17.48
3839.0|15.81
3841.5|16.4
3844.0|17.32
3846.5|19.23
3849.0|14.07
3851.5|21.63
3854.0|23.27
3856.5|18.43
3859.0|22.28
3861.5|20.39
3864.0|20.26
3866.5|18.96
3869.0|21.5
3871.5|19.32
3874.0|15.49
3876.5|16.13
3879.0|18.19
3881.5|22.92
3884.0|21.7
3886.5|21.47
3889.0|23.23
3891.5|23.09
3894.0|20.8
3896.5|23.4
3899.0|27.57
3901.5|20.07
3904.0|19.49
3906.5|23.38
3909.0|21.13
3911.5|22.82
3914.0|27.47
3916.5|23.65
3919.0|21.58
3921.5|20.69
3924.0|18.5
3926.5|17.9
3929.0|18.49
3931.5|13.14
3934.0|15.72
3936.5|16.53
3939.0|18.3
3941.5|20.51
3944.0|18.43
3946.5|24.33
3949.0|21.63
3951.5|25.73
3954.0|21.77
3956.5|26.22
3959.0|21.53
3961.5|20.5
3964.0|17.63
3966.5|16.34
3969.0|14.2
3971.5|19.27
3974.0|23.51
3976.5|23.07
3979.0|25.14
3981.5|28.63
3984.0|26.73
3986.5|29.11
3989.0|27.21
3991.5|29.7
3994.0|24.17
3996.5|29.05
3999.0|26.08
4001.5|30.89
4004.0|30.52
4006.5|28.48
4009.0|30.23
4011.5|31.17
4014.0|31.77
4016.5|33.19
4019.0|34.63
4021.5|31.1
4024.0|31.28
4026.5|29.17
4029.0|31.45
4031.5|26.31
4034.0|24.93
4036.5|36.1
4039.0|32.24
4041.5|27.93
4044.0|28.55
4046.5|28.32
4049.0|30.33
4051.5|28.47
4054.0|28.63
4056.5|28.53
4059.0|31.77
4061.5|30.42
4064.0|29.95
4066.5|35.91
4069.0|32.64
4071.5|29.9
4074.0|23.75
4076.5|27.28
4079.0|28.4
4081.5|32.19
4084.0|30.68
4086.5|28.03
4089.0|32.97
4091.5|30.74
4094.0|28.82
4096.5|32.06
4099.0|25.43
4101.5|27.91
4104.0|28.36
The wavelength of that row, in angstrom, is 3974.0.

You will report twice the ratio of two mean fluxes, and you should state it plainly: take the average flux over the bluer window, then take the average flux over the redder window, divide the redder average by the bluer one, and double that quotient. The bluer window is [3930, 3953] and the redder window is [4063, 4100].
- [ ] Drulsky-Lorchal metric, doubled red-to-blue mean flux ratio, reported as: 3.09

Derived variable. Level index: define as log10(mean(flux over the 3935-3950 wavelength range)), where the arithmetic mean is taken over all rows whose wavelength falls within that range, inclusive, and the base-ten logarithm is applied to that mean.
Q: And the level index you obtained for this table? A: 1.30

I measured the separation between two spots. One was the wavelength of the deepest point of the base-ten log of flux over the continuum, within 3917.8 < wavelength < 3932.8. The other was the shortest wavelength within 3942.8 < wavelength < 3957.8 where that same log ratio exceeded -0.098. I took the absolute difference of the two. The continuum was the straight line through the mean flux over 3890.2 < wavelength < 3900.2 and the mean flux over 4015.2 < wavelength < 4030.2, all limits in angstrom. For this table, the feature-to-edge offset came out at 15.0 angstrom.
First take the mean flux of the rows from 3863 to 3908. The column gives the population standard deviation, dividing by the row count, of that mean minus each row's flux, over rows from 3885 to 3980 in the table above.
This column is 3.4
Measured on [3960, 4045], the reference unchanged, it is 5.1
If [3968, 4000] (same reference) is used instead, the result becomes 4.2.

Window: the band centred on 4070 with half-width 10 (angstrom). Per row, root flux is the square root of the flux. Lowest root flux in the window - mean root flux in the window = -0.58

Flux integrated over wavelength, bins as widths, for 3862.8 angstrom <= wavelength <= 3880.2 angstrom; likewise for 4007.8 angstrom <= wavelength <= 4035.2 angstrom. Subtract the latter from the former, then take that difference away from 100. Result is 613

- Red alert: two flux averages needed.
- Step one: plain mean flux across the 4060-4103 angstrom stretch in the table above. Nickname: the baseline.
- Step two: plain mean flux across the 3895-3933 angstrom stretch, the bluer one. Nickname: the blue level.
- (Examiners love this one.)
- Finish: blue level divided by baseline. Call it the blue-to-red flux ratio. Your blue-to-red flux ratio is 0.71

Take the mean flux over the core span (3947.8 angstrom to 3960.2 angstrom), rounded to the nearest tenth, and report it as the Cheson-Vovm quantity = 23.4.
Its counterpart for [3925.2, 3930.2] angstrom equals 18.2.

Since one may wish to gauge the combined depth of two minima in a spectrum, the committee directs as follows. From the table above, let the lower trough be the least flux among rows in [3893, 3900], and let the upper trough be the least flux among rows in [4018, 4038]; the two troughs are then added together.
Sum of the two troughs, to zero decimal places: 46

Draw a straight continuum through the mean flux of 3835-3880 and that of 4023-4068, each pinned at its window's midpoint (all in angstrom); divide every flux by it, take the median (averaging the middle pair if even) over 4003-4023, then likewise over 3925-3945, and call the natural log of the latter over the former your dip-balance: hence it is -0.36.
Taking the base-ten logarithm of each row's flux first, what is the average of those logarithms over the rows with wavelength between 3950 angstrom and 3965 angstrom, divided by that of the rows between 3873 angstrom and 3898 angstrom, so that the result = 1.02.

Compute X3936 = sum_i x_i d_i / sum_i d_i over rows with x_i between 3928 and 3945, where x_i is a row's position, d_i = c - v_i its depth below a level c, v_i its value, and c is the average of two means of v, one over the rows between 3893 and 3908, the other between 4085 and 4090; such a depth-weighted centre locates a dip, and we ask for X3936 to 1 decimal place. 3935.8 angstrom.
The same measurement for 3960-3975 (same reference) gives 3967.3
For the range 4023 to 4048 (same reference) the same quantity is 4034.5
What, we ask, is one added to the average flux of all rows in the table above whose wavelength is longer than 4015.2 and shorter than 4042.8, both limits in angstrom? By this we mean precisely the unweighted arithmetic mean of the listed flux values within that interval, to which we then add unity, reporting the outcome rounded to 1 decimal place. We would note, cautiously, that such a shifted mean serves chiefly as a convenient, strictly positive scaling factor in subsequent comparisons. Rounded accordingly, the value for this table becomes 31.8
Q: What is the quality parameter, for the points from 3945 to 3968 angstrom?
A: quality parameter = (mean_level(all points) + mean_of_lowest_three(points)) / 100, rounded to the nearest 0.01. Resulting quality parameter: 0.40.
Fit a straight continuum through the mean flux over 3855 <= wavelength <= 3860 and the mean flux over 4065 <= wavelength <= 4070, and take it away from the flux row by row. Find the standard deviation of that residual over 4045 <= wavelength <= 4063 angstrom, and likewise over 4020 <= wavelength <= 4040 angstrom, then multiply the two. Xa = 4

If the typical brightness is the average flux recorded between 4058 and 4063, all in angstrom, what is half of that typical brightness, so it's 15.5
